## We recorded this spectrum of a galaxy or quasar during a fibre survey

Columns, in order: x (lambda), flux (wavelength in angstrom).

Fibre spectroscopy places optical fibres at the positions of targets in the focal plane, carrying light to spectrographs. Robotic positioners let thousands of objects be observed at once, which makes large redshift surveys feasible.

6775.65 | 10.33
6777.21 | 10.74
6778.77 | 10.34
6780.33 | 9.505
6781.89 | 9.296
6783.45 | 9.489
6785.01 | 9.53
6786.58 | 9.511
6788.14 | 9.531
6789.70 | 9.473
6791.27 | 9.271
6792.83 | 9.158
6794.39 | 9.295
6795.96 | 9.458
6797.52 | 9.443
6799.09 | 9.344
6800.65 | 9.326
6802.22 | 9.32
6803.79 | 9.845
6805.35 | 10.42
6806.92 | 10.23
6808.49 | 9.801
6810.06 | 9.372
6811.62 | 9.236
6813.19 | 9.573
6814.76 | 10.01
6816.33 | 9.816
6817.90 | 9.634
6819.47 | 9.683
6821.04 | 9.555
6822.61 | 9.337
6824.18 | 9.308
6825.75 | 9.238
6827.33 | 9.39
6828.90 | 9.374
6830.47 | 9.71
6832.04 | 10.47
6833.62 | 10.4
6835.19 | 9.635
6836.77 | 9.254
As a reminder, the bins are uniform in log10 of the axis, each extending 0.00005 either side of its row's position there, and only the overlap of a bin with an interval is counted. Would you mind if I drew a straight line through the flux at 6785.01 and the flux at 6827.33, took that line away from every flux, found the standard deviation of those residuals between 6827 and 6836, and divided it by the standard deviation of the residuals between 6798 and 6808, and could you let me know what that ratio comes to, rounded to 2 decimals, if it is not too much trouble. 0.98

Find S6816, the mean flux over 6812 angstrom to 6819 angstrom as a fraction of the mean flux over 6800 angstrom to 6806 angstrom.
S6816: 1.00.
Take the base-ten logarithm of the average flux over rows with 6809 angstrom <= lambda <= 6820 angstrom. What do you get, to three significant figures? 0.983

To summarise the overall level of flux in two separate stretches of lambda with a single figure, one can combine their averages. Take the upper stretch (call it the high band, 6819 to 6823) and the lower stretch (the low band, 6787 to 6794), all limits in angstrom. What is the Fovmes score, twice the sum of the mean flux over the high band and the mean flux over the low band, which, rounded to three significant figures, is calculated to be 37.8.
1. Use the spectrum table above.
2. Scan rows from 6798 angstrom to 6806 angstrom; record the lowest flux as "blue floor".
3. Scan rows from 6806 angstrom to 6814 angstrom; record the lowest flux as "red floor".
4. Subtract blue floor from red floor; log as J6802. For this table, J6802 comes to -0.08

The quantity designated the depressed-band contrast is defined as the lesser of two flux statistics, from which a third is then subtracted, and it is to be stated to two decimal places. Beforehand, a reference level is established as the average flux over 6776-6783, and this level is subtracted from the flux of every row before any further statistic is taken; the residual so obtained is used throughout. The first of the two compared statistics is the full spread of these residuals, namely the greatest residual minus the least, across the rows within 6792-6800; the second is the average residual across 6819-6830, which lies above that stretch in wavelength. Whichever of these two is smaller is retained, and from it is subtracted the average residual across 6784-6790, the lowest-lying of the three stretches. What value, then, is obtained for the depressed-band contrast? -0.10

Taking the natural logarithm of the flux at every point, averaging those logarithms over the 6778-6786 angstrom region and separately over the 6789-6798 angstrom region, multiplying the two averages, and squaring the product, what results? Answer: 25.6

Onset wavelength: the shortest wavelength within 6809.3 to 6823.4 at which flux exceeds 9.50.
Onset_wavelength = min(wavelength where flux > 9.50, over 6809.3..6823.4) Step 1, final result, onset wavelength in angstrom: 6813.19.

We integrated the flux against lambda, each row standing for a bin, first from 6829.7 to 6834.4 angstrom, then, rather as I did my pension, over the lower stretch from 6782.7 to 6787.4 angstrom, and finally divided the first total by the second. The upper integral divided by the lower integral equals 1.1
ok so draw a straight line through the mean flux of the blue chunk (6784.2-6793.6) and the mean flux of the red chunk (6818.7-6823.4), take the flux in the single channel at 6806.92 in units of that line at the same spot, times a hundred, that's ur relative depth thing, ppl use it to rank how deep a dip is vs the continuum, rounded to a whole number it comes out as 108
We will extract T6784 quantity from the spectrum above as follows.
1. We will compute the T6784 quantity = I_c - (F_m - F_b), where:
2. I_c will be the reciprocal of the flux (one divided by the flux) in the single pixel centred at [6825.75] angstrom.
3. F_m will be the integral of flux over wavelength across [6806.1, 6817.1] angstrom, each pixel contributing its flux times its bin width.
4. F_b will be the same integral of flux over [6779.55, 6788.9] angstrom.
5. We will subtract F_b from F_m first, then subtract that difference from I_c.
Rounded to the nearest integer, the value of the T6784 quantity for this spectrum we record -18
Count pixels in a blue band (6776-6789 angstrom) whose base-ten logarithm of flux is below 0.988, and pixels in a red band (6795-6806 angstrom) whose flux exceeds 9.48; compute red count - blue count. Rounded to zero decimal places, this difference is -4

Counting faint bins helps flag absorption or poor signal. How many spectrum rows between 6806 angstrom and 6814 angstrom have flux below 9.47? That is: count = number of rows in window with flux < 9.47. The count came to 2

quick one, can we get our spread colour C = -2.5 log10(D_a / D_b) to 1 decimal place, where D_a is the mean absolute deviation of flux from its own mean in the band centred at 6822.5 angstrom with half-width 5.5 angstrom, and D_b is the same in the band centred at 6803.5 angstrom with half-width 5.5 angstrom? 1.0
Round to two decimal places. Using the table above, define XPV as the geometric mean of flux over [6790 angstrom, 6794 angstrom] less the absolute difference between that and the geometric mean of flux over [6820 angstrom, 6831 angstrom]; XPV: 9.01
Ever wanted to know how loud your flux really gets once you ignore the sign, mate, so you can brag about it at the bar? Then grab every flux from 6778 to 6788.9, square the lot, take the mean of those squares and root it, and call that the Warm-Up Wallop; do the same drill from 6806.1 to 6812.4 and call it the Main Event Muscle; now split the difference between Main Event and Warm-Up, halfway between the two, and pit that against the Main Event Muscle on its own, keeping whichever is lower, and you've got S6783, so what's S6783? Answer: 9.64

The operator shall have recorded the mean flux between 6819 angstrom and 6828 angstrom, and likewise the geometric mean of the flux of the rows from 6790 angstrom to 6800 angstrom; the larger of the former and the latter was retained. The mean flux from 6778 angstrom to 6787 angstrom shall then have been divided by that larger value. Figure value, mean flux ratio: 1.02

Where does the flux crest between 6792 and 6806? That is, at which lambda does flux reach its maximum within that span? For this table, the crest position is 6805.35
